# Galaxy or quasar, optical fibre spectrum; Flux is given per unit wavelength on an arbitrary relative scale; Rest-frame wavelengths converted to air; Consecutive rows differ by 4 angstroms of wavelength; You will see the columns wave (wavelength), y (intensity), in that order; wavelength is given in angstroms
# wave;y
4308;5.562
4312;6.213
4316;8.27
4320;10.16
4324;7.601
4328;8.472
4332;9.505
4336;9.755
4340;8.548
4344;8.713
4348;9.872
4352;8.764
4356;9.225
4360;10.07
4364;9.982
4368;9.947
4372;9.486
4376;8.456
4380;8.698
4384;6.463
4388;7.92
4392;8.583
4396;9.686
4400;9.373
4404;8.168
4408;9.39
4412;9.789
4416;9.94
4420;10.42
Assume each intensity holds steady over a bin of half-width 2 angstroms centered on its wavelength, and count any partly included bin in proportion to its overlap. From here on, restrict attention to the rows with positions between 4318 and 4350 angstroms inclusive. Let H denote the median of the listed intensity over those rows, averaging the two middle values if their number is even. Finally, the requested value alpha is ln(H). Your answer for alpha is 2.21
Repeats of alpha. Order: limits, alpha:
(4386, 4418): 2.24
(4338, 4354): 2.17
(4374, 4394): 2.13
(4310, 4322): 2.11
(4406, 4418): 2.28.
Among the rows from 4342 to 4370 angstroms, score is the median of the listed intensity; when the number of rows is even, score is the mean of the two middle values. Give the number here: 9.9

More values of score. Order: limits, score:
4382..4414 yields 9.0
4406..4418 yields 9.8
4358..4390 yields 9.1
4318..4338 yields 9.5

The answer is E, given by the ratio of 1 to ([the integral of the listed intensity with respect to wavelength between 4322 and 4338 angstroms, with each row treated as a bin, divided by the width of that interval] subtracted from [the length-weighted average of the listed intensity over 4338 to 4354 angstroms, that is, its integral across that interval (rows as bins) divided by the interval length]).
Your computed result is 7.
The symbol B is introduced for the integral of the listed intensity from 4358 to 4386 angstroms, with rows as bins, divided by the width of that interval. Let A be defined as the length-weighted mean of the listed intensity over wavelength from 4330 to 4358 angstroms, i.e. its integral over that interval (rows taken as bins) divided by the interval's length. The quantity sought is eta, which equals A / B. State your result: 1.02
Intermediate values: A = 9.20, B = 9.0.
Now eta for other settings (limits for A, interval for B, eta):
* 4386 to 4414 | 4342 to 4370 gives 0.94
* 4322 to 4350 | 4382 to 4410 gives 1.05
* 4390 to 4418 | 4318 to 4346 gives 1.03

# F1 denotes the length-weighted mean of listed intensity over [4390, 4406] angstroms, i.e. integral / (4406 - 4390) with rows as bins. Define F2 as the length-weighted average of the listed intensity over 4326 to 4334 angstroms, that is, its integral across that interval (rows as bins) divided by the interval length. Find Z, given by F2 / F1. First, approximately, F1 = 8.95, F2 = 8.99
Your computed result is 1.00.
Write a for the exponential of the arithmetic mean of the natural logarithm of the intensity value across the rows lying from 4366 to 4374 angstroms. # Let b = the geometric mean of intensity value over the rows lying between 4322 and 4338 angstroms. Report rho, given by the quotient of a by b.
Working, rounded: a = 9.7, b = 8.8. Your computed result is 1.11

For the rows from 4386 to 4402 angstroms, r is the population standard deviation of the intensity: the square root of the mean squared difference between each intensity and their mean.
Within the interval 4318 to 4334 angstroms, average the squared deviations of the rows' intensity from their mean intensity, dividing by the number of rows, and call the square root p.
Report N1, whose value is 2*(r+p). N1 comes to 3.3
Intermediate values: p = 0.98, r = 0.69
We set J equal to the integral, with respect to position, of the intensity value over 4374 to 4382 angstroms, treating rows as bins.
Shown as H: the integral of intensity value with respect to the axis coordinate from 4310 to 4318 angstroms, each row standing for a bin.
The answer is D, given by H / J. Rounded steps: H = 58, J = 69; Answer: 0.84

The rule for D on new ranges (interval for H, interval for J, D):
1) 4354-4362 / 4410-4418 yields 0.98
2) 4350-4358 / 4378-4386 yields 1.19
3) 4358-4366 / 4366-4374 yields 1.03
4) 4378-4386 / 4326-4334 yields 0.84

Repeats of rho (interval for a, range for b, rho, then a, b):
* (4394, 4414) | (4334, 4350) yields 1.01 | 9.3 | 9.2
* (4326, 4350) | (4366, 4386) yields 1.07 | 9.1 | 8.5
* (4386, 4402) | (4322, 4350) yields 1.00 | 8.9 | 8.9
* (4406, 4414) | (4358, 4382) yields 1.02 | 9.6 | 9.4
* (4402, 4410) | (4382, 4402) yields 1.05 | 8.8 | 8.3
